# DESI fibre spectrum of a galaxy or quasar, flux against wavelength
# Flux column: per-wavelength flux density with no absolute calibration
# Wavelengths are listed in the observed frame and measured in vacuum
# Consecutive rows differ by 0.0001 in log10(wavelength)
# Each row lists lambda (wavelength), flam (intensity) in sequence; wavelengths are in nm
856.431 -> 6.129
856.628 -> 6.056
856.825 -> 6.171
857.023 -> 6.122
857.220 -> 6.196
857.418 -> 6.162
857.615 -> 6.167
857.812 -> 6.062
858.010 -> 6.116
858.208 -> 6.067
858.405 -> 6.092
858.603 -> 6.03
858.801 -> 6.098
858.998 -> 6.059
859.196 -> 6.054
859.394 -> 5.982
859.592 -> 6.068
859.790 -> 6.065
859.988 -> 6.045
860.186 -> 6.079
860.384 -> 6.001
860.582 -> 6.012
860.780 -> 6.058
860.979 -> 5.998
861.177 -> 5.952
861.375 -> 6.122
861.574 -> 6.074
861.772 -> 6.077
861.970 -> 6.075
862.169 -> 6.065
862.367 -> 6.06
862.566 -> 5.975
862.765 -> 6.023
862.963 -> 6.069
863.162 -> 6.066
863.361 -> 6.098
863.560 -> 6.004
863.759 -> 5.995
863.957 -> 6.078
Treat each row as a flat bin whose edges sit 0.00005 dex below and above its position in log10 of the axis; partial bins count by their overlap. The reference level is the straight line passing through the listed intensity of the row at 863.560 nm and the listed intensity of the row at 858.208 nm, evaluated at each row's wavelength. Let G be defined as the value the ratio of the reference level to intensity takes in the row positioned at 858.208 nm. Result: 1.000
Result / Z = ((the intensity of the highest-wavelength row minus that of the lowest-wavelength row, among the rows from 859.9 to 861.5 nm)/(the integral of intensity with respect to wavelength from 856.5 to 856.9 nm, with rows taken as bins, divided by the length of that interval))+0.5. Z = 0.513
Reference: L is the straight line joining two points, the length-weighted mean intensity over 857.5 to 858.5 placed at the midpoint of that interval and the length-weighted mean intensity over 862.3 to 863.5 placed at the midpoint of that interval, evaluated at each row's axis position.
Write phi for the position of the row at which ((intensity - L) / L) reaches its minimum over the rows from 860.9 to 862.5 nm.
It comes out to 861.177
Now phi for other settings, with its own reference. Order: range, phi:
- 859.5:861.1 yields 860.384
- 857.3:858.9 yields 858.603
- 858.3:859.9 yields 859.394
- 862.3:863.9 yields 862.566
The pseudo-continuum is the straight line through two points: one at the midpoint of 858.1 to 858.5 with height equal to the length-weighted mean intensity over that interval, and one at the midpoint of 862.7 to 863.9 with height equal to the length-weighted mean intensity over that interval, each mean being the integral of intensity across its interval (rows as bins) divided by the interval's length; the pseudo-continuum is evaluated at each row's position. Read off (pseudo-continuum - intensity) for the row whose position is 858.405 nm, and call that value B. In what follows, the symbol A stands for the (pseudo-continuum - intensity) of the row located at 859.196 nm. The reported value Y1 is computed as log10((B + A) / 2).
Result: -2.2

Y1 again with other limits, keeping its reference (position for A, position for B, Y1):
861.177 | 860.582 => -1.1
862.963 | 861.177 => -1.3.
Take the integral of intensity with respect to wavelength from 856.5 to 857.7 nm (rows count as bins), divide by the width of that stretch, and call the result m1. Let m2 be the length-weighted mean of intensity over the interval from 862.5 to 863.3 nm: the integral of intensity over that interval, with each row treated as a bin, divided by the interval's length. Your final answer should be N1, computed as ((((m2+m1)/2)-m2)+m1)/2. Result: 3.10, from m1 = 6.15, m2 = 6.037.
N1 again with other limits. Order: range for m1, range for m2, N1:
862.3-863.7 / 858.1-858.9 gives 3.01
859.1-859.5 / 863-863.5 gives 2.99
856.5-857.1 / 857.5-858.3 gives 3.06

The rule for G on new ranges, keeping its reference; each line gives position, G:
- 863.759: 1.001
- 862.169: 0.993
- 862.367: 0.993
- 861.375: 0.985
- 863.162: 0.991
